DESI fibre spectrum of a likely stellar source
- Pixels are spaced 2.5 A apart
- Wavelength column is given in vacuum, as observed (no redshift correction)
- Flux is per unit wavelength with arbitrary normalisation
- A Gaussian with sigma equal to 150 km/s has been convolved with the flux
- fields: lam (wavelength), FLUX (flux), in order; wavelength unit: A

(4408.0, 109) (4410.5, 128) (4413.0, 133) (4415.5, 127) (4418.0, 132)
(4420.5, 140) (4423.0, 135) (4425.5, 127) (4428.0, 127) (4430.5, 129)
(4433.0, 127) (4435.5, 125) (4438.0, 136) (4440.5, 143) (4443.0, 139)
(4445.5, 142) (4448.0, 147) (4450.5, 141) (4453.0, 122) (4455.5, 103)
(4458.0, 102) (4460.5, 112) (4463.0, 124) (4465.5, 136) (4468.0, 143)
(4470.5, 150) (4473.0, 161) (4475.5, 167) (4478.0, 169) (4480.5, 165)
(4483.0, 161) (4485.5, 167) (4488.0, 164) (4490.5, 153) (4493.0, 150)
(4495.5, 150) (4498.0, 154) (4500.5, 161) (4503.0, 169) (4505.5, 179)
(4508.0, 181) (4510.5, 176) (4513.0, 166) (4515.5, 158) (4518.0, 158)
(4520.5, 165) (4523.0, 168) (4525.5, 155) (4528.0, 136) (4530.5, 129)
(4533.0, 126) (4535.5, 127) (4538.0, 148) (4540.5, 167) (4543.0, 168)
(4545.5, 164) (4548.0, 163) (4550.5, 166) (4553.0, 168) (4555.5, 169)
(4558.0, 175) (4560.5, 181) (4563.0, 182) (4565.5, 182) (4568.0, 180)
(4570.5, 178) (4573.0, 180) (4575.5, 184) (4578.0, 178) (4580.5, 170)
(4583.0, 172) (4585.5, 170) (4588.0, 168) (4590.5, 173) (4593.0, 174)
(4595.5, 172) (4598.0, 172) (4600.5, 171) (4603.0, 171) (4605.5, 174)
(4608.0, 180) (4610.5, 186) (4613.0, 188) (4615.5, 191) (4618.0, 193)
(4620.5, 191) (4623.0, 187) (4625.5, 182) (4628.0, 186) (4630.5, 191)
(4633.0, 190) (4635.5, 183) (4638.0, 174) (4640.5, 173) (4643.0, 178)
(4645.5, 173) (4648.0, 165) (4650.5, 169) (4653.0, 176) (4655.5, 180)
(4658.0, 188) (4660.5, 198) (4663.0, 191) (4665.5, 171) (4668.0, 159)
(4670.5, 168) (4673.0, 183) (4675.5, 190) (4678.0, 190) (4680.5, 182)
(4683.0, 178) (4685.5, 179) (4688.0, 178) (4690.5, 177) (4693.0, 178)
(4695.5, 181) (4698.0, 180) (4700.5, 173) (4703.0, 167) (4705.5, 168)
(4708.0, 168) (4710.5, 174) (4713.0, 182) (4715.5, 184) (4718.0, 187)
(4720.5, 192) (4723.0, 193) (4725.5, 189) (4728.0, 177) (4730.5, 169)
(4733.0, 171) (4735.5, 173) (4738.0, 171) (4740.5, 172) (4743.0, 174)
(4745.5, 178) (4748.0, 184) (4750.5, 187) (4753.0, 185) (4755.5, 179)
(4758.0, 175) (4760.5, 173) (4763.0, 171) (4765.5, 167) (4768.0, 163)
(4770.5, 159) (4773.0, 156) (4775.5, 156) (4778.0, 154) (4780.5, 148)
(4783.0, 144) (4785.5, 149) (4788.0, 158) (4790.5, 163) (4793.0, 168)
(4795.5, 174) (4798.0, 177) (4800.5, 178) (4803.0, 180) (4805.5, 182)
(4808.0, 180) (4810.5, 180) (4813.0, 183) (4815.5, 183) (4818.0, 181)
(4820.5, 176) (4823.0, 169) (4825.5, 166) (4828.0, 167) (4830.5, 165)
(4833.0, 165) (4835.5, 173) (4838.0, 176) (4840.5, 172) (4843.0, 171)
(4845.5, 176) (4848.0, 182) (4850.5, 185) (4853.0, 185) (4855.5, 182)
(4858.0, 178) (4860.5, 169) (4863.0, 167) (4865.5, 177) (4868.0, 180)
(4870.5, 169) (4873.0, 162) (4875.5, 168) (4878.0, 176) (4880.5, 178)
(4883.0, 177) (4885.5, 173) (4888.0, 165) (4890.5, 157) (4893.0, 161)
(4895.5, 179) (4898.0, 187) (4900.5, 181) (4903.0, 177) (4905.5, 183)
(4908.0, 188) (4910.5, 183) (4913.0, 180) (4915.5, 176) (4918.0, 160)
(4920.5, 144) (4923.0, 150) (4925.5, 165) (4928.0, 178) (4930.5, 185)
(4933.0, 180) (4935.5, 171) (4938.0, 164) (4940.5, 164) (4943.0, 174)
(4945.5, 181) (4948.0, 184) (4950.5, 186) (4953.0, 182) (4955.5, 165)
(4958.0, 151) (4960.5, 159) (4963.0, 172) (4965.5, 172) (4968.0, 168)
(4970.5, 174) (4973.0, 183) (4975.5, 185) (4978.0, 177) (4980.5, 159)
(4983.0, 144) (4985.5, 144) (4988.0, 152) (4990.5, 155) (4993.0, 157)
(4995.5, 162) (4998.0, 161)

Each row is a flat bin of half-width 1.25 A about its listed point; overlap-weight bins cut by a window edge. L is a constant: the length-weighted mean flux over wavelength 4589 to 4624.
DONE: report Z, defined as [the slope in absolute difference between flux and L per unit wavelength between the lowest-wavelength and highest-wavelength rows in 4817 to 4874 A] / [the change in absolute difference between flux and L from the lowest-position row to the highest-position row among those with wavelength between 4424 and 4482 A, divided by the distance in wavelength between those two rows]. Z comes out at -0.5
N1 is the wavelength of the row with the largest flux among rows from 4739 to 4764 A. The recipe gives 4750.5 A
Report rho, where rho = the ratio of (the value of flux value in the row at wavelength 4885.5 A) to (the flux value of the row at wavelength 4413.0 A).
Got 1.30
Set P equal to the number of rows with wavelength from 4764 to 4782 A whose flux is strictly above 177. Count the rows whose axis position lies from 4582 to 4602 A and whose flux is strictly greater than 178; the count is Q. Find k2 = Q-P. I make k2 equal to 0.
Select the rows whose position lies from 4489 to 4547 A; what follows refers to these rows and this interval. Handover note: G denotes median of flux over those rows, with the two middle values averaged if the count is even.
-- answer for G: 158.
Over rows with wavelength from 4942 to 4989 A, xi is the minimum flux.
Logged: 144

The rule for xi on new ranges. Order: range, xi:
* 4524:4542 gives 126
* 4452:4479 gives 102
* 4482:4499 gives 150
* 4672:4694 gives 177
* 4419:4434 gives 127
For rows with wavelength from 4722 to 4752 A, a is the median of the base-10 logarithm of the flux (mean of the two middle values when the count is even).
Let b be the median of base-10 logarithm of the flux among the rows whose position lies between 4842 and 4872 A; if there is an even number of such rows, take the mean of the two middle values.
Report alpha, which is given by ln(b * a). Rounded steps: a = 2.24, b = 2.25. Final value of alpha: 1.62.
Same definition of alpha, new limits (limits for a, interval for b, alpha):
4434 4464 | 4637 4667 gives 1.56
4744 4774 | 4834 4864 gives 1.62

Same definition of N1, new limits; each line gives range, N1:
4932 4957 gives 4950.5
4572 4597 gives 4575.5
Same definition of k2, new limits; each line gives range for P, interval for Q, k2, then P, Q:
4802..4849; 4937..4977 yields -2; 8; 6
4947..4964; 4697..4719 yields 1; 3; 4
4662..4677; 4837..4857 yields 1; 3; 4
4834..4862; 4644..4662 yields -2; 5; 3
